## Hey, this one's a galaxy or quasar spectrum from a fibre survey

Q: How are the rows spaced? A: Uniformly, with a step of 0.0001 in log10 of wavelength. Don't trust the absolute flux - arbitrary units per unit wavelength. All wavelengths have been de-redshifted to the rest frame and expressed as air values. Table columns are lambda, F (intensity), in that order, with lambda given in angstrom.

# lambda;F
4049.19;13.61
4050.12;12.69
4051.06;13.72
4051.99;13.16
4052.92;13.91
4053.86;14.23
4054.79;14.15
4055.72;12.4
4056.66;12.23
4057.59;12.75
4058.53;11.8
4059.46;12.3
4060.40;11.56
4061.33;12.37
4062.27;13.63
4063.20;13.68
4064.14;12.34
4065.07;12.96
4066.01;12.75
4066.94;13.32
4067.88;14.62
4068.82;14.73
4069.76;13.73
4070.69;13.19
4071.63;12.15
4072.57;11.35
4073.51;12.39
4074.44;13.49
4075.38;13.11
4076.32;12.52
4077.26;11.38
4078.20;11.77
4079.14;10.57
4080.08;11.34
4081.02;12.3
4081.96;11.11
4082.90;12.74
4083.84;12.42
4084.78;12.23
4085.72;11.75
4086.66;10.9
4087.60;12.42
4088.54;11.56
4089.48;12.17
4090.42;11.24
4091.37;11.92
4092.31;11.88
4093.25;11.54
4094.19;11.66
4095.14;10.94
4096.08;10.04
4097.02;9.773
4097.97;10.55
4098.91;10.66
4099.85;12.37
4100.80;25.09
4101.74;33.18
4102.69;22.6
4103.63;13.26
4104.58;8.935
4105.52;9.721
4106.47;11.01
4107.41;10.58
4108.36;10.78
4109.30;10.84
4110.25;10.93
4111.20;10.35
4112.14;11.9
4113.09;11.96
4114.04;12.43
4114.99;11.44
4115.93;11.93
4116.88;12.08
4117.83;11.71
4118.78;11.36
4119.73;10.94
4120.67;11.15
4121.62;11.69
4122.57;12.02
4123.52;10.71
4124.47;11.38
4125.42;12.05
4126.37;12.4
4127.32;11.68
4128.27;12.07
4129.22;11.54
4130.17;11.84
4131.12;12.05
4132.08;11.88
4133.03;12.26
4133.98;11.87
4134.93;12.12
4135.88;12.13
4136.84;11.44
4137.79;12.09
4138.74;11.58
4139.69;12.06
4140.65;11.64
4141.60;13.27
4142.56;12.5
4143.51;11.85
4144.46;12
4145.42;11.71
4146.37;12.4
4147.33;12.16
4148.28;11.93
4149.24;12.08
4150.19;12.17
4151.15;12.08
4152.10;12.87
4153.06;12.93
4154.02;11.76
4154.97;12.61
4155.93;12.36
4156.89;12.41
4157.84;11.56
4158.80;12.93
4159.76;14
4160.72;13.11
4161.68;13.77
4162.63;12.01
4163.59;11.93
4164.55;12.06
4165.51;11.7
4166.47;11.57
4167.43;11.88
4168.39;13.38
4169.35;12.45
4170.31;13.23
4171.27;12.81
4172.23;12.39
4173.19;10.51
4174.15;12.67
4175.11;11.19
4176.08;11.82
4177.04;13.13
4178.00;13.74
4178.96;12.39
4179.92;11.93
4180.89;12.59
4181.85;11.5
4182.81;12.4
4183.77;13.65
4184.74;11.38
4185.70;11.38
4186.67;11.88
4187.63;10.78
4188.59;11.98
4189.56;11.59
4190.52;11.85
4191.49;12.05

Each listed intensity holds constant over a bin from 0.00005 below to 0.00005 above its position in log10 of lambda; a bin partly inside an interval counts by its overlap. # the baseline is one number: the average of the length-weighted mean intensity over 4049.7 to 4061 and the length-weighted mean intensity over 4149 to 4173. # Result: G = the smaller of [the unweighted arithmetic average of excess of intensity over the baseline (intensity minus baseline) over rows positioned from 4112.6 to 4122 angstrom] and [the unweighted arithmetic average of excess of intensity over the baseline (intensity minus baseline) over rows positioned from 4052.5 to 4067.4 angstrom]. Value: -1.0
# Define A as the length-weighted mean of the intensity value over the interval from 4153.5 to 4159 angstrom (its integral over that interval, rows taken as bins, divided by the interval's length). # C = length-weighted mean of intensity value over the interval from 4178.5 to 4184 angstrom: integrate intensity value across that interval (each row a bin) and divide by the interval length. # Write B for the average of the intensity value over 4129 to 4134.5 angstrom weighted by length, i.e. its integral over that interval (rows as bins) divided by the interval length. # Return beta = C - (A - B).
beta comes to 12.0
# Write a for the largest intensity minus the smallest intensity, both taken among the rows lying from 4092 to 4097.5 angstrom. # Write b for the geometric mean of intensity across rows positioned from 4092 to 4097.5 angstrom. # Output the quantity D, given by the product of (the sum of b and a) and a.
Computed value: 27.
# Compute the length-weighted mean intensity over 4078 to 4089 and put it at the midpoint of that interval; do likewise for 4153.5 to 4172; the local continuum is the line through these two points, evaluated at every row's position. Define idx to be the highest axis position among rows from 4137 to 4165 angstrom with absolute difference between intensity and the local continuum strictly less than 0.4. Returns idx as 4156.89 angstrom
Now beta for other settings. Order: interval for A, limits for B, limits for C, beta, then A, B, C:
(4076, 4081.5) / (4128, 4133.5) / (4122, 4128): 12.0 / 11.6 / 11.9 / 11.7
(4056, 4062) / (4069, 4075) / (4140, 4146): 12.8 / 12.2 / 12.8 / 12.2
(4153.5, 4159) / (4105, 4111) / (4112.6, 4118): 10.3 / 12.2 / 10.6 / 11.9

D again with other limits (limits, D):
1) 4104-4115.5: 50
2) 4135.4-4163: 38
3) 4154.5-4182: 55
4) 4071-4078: 31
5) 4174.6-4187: 38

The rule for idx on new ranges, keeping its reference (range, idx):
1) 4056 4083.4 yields 4080.08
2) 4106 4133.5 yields 4133.03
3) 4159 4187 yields 4182.81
